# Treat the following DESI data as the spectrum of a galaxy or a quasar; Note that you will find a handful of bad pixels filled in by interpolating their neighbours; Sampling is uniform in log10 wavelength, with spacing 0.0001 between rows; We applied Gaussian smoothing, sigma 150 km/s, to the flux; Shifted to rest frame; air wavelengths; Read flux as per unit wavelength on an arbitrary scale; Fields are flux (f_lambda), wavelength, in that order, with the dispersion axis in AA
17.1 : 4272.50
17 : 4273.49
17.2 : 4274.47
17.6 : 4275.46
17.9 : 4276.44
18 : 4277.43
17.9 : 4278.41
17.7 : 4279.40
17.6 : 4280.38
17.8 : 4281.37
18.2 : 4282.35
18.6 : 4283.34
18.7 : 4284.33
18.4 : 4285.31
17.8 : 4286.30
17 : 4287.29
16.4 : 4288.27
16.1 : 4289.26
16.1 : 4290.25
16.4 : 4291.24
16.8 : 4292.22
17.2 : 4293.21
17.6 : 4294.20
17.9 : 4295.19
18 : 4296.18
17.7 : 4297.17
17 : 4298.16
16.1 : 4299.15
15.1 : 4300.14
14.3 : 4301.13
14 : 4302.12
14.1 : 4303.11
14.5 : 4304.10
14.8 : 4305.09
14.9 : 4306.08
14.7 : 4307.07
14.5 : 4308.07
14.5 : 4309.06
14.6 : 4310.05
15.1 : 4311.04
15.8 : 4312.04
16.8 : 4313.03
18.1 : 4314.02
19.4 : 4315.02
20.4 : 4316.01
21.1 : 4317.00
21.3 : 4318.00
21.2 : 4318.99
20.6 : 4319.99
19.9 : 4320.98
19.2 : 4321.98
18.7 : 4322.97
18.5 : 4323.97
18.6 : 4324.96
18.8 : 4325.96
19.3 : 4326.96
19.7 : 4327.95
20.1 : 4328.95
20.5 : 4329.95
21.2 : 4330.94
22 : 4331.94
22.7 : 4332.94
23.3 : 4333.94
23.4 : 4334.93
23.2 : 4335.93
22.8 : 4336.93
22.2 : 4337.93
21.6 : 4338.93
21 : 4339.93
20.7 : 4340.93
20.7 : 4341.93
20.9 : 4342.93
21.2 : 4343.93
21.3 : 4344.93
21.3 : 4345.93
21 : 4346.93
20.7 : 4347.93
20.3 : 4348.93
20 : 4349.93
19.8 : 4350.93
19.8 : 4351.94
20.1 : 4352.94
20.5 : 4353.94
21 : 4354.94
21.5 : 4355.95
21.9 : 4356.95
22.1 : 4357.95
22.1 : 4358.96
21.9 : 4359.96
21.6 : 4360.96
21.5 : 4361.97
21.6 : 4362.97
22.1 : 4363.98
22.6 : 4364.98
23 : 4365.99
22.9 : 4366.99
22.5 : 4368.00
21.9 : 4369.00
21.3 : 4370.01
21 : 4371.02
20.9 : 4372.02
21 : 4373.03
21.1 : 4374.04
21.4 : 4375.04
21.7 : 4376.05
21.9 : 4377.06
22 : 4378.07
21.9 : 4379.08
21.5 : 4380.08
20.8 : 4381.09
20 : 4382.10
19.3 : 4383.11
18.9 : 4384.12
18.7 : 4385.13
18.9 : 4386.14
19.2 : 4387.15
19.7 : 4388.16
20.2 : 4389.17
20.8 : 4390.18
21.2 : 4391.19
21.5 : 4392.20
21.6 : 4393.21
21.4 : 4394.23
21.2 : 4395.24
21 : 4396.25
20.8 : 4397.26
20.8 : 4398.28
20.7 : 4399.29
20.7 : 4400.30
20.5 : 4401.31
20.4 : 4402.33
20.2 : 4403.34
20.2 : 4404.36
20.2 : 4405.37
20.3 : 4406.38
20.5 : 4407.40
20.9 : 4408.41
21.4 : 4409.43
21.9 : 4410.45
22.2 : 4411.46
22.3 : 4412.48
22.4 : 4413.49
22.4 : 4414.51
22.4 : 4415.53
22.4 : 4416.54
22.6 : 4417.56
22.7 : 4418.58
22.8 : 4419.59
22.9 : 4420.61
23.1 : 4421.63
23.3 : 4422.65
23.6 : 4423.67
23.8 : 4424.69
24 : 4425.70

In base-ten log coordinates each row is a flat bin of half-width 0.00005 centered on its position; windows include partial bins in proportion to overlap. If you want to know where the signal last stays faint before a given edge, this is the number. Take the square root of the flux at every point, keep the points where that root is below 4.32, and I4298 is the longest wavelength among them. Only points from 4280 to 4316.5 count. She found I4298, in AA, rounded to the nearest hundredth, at 4314.02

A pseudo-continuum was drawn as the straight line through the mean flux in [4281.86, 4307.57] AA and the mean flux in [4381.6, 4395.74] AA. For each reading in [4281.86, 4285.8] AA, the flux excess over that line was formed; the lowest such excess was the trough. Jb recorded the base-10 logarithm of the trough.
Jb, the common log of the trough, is 0.34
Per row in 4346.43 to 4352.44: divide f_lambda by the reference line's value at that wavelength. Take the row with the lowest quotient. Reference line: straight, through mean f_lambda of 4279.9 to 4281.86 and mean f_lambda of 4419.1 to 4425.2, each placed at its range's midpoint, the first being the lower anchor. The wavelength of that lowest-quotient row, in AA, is 4351.94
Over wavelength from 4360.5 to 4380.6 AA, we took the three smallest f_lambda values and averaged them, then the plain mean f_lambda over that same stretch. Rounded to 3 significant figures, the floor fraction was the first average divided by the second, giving 0.963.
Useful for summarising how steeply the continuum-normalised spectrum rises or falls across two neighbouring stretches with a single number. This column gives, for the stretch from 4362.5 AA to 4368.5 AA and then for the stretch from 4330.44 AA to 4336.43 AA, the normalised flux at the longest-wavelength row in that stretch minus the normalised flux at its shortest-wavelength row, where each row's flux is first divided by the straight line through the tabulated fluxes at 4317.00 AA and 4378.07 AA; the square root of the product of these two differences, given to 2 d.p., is 0.06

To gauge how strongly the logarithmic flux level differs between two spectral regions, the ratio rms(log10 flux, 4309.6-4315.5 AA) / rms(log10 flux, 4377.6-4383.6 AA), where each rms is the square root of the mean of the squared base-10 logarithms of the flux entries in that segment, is 0.924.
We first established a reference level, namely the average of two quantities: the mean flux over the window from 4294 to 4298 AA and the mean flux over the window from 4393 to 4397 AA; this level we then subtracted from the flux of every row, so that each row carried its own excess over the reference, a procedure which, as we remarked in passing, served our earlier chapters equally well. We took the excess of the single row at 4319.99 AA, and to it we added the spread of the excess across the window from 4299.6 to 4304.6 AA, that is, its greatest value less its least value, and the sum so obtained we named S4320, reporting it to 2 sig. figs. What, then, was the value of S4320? 2.2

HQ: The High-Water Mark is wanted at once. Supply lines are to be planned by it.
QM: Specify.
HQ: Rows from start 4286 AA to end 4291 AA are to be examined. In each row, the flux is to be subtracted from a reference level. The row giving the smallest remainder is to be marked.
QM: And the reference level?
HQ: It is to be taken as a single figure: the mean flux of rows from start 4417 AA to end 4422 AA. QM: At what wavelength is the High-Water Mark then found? 4286.30 AA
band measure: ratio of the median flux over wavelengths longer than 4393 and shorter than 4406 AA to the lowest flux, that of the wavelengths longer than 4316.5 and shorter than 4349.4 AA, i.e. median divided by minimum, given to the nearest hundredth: 1.12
